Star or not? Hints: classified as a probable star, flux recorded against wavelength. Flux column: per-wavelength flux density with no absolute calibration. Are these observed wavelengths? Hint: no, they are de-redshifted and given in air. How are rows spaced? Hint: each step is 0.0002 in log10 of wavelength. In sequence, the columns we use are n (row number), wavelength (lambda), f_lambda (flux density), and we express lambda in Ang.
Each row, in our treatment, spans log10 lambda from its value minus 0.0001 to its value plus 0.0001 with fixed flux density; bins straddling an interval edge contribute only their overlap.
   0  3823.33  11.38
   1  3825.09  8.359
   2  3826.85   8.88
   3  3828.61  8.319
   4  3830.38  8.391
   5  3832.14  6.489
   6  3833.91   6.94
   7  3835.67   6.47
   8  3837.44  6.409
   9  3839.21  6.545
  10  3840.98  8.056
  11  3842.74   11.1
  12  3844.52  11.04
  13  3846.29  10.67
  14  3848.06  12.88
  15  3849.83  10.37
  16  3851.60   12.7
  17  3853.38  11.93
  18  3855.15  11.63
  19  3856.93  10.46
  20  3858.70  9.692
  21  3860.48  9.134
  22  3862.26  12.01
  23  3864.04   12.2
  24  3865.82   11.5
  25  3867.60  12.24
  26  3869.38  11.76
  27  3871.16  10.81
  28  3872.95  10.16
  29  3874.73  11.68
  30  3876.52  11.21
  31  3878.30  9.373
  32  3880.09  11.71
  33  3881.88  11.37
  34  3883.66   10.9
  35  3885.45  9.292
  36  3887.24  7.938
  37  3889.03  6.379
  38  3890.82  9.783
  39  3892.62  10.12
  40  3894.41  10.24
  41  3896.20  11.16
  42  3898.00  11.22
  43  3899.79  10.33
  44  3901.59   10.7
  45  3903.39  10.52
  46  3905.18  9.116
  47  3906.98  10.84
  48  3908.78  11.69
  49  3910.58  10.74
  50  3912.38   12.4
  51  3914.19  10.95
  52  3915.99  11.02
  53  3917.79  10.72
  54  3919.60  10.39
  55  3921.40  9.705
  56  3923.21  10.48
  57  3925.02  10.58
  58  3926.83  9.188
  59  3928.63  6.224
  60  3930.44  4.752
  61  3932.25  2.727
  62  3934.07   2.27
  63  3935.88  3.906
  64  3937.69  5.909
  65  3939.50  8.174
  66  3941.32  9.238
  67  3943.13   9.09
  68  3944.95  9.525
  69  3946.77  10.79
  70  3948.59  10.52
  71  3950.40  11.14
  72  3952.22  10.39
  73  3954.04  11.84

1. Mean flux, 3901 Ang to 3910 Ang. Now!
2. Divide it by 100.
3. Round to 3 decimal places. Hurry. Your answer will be 0.106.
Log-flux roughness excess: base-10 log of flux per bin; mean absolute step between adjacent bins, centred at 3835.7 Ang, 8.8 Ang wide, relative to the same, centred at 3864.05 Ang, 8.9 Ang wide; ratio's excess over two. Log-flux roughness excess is -1.6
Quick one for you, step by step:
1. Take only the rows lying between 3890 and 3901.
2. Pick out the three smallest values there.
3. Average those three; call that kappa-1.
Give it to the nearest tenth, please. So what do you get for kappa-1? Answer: 10.0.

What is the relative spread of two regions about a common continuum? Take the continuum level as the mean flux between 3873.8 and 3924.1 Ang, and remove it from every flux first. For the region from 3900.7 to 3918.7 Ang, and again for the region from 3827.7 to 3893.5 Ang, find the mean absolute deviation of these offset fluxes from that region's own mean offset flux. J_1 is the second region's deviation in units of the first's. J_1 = 3.2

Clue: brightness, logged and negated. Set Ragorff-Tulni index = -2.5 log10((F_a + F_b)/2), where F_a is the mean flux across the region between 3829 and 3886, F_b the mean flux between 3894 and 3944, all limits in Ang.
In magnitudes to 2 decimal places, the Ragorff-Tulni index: -2.46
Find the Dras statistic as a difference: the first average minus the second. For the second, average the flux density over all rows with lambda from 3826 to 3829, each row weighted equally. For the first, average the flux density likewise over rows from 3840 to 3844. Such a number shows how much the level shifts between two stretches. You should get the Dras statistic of 1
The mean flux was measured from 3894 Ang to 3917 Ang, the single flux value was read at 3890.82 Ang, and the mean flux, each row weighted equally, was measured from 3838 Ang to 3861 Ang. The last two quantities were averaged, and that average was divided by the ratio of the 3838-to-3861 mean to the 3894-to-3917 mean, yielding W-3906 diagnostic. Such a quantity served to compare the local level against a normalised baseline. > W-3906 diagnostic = 10.5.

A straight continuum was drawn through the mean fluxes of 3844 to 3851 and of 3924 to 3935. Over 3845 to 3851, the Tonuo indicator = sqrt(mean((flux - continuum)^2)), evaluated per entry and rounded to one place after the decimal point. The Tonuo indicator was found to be 1.1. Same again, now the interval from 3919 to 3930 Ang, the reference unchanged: 3.4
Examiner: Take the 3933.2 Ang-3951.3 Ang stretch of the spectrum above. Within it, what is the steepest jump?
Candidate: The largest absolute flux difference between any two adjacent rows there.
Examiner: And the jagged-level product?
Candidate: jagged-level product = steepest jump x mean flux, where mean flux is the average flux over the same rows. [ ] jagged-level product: 18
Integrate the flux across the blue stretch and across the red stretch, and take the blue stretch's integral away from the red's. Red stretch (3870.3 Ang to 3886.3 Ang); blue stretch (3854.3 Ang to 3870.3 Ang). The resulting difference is -7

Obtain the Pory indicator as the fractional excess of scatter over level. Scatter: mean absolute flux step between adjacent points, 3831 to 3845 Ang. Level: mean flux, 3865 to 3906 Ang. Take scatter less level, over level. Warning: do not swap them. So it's -0.921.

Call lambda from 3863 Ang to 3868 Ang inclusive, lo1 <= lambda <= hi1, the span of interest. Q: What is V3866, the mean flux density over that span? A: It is 12.0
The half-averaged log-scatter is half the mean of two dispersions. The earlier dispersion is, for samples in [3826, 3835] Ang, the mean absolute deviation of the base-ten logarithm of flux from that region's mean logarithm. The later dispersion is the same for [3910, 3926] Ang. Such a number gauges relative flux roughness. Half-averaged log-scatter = 0.017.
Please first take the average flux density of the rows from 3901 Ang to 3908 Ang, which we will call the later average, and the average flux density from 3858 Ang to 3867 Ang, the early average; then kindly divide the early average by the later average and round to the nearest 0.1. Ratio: 1.1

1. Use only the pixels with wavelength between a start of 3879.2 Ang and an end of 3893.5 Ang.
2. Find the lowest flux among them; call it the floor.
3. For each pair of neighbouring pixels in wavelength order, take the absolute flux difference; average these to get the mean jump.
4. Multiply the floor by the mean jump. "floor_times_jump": 8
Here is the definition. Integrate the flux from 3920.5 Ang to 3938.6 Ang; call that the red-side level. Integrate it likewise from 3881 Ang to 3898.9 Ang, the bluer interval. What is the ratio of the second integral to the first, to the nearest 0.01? 1.48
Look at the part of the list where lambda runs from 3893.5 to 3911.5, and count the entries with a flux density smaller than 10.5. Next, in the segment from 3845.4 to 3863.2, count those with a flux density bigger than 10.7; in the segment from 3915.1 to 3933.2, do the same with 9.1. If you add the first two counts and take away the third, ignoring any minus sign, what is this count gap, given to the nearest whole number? 1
